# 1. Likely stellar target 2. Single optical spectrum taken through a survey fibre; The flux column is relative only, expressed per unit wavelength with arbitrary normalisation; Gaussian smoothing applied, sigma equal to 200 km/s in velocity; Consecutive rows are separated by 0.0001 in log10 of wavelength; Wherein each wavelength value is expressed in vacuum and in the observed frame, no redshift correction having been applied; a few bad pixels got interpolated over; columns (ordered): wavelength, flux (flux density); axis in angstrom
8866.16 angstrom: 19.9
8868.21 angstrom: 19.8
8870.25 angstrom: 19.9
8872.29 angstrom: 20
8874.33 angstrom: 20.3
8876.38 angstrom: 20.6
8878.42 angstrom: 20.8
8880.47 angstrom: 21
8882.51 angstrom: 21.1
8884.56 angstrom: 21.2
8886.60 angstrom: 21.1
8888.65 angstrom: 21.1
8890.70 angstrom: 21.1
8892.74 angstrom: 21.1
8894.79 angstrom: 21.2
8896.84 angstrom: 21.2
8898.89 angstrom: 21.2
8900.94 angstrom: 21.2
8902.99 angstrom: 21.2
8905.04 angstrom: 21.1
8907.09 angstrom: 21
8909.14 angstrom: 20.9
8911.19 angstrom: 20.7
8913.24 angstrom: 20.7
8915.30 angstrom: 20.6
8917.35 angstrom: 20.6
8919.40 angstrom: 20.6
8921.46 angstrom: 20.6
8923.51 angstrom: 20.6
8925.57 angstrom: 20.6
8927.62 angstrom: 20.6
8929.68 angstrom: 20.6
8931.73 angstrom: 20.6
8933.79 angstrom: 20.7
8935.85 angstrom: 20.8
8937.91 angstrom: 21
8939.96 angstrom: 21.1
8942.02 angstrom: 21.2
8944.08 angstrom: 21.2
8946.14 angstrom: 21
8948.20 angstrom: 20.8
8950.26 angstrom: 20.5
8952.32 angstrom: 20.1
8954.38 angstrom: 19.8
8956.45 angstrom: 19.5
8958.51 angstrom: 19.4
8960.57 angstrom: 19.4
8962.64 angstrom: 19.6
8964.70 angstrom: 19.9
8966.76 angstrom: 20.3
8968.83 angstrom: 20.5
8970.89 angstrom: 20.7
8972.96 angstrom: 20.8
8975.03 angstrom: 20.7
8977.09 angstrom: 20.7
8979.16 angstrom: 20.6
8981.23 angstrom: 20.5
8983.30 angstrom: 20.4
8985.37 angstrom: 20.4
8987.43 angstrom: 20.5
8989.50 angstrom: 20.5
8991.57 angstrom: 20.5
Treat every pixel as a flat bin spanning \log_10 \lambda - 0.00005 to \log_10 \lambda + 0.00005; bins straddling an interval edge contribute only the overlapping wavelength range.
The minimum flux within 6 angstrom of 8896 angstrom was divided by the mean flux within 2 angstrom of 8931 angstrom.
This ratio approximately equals 1.02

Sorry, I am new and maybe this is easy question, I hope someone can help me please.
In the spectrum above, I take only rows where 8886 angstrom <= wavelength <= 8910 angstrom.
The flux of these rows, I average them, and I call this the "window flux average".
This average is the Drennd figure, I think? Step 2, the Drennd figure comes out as 21.12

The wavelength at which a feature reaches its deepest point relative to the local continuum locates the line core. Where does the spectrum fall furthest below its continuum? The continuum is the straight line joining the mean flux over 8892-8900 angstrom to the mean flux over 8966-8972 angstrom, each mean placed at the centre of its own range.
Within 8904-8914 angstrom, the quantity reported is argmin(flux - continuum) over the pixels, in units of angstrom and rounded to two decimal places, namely 8911.19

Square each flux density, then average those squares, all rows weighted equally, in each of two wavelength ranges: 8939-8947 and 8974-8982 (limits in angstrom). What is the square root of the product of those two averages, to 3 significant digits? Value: 436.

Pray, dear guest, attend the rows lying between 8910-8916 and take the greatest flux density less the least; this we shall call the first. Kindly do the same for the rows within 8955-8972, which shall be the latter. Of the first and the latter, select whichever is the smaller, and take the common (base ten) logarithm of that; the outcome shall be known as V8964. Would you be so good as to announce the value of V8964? -1.0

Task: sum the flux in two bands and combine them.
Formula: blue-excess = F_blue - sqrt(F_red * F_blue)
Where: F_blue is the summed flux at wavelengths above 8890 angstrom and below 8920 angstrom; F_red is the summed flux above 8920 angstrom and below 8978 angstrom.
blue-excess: -110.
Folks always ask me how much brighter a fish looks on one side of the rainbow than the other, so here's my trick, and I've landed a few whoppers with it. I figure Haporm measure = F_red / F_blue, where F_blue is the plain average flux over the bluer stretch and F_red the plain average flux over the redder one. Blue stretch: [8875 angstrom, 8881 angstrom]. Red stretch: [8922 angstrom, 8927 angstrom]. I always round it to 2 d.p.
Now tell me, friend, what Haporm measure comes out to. 0.99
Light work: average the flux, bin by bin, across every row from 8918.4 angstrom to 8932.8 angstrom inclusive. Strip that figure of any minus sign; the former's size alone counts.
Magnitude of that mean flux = 20.6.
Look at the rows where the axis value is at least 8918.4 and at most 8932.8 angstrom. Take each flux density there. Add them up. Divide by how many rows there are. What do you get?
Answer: 20.6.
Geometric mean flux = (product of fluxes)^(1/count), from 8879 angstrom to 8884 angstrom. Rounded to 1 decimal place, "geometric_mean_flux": 21.0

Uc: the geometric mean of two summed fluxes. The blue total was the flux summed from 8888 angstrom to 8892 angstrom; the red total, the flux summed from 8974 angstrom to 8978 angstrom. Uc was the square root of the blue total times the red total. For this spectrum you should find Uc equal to 42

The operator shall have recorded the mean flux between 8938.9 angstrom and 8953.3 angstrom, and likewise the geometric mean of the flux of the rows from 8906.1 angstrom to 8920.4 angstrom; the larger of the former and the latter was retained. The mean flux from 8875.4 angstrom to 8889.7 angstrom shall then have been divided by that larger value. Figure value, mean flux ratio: 1.01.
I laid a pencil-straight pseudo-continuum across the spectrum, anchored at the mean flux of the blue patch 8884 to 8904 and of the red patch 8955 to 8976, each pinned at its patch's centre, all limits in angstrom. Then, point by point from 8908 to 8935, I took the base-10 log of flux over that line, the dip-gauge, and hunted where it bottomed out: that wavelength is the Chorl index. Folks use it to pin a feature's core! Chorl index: 8915.30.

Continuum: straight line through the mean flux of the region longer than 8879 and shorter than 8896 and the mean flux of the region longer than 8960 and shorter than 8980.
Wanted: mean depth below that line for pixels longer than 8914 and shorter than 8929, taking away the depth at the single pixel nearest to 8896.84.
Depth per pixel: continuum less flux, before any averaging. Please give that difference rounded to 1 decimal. 0.4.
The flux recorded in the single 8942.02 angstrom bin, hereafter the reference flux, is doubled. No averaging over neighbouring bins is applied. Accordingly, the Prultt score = 42.4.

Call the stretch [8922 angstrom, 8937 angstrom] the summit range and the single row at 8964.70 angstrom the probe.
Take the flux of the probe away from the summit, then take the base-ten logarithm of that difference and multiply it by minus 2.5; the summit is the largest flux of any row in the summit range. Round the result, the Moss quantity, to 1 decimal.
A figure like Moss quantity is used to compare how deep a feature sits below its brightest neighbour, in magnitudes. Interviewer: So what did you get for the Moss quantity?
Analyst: 0.1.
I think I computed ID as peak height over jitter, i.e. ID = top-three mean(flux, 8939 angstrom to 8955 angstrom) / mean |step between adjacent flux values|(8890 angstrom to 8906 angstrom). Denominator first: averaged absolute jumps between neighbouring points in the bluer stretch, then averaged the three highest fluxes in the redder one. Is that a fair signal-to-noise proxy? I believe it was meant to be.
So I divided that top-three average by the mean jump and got 741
